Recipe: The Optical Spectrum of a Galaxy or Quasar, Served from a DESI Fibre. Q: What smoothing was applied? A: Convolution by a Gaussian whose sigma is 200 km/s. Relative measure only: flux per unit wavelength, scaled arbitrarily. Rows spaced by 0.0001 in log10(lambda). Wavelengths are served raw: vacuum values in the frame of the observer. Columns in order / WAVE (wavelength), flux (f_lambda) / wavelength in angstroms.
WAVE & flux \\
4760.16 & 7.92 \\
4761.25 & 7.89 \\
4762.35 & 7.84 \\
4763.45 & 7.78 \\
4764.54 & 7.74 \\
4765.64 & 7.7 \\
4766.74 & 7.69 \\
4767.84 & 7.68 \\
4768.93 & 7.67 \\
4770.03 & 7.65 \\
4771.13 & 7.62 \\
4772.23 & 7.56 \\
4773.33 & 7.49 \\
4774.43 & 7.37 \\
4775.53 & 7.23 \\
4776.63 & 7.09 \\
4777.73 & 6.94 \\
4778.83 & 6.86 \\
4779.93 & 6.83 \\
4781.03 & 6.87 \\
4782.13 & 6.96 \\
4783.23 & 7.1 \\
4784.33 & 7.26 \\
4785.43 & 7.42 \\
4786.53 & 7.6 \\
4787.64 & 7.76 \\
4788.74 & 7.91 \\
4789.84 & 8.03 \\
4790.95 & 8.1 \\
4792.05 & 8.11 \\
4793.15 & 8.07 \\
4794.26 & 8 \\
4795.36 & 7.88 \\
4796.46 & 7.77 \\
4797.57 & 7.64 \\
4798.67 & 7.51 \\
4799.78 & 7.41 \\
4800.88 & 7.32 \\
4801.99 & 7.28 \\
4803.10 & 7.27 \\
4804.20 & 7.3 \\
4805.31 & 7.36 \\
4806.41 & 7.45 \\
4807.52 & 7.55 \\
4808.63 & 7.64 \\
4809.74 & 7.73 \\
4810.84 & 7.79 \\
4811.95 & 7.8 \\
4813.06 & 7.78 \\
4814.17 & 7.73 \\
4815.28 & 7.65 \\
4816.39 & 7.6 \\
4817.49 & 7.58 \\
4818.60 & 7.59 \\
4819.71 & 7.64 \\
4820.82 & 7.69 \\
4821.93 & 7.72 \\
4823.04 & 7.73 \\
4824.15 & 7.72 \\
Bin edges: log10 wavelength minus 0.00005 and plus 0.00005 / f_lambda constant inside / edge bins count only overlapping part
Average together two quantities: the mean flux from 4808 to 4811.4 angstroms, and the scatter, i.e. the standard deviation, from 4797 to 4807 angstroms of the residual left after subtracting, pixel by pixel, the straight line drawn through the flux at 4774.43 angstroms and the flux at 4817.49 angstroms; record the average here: 3.92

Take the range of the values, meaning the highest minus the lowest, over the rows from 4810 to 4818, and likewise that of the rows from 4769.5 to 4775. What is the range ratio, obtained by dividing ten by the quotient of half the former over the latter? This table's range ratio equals 25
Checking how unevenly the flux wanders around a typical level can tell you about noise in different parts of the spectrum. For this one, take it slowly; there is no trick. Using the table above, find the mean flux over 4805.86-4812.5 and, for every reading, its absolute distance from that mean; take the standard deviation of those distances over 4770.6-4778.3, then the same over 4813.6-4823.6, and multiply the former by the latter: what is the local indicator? 0.006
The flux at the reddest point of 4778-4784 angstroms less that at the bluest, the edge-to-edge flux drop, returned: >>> 0.24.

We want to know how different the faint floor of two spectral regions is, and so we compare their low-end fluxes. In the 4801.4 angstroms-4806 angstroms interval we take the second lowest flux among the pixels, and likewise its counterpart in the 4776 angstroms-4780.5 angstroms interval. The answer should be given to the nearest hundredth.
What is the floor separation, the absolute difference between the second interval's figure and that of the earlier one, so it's 0.42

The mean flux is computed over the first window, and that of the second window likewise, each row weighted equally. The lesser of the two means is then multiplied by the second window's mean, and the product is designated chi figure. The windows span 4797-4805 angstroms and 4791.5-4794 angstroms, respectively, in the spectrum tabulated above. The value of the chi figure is 60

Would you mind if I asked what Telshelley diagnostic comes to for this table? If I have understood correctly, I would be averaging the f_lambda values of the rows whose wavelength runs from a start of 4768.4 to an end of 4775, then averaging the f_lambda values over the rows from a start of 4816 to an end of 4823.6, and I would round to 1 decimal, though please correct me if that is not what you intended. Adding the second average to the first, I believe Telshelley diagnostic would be 15.2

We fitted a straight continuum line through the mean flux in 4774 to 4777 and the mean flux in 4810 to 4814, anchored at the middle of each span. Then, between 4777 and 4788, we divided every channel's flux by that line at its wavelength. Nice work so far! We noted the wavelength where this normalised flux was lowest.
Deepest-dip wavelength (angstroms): 4779.93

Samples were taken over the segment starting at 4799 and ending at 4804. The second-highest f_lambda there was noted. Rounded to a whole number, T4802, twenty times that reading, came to 146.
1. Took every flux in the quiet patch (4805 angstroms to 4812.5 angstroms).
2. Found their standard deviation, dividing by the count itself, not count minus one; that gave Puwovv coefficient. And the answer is 0.16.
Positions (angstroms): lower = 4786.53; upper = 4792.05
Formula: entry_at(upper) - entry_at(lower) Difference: 0.51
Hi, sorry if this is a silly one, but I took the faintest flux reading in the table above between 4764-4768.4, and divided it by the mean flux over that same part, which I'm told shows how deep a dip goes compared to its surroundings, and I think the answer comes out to 0.997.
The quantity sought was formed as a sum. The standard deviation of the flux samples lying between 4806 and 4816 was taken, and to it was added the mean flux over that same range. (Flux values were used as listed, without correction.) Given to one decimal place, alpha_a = 7.8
